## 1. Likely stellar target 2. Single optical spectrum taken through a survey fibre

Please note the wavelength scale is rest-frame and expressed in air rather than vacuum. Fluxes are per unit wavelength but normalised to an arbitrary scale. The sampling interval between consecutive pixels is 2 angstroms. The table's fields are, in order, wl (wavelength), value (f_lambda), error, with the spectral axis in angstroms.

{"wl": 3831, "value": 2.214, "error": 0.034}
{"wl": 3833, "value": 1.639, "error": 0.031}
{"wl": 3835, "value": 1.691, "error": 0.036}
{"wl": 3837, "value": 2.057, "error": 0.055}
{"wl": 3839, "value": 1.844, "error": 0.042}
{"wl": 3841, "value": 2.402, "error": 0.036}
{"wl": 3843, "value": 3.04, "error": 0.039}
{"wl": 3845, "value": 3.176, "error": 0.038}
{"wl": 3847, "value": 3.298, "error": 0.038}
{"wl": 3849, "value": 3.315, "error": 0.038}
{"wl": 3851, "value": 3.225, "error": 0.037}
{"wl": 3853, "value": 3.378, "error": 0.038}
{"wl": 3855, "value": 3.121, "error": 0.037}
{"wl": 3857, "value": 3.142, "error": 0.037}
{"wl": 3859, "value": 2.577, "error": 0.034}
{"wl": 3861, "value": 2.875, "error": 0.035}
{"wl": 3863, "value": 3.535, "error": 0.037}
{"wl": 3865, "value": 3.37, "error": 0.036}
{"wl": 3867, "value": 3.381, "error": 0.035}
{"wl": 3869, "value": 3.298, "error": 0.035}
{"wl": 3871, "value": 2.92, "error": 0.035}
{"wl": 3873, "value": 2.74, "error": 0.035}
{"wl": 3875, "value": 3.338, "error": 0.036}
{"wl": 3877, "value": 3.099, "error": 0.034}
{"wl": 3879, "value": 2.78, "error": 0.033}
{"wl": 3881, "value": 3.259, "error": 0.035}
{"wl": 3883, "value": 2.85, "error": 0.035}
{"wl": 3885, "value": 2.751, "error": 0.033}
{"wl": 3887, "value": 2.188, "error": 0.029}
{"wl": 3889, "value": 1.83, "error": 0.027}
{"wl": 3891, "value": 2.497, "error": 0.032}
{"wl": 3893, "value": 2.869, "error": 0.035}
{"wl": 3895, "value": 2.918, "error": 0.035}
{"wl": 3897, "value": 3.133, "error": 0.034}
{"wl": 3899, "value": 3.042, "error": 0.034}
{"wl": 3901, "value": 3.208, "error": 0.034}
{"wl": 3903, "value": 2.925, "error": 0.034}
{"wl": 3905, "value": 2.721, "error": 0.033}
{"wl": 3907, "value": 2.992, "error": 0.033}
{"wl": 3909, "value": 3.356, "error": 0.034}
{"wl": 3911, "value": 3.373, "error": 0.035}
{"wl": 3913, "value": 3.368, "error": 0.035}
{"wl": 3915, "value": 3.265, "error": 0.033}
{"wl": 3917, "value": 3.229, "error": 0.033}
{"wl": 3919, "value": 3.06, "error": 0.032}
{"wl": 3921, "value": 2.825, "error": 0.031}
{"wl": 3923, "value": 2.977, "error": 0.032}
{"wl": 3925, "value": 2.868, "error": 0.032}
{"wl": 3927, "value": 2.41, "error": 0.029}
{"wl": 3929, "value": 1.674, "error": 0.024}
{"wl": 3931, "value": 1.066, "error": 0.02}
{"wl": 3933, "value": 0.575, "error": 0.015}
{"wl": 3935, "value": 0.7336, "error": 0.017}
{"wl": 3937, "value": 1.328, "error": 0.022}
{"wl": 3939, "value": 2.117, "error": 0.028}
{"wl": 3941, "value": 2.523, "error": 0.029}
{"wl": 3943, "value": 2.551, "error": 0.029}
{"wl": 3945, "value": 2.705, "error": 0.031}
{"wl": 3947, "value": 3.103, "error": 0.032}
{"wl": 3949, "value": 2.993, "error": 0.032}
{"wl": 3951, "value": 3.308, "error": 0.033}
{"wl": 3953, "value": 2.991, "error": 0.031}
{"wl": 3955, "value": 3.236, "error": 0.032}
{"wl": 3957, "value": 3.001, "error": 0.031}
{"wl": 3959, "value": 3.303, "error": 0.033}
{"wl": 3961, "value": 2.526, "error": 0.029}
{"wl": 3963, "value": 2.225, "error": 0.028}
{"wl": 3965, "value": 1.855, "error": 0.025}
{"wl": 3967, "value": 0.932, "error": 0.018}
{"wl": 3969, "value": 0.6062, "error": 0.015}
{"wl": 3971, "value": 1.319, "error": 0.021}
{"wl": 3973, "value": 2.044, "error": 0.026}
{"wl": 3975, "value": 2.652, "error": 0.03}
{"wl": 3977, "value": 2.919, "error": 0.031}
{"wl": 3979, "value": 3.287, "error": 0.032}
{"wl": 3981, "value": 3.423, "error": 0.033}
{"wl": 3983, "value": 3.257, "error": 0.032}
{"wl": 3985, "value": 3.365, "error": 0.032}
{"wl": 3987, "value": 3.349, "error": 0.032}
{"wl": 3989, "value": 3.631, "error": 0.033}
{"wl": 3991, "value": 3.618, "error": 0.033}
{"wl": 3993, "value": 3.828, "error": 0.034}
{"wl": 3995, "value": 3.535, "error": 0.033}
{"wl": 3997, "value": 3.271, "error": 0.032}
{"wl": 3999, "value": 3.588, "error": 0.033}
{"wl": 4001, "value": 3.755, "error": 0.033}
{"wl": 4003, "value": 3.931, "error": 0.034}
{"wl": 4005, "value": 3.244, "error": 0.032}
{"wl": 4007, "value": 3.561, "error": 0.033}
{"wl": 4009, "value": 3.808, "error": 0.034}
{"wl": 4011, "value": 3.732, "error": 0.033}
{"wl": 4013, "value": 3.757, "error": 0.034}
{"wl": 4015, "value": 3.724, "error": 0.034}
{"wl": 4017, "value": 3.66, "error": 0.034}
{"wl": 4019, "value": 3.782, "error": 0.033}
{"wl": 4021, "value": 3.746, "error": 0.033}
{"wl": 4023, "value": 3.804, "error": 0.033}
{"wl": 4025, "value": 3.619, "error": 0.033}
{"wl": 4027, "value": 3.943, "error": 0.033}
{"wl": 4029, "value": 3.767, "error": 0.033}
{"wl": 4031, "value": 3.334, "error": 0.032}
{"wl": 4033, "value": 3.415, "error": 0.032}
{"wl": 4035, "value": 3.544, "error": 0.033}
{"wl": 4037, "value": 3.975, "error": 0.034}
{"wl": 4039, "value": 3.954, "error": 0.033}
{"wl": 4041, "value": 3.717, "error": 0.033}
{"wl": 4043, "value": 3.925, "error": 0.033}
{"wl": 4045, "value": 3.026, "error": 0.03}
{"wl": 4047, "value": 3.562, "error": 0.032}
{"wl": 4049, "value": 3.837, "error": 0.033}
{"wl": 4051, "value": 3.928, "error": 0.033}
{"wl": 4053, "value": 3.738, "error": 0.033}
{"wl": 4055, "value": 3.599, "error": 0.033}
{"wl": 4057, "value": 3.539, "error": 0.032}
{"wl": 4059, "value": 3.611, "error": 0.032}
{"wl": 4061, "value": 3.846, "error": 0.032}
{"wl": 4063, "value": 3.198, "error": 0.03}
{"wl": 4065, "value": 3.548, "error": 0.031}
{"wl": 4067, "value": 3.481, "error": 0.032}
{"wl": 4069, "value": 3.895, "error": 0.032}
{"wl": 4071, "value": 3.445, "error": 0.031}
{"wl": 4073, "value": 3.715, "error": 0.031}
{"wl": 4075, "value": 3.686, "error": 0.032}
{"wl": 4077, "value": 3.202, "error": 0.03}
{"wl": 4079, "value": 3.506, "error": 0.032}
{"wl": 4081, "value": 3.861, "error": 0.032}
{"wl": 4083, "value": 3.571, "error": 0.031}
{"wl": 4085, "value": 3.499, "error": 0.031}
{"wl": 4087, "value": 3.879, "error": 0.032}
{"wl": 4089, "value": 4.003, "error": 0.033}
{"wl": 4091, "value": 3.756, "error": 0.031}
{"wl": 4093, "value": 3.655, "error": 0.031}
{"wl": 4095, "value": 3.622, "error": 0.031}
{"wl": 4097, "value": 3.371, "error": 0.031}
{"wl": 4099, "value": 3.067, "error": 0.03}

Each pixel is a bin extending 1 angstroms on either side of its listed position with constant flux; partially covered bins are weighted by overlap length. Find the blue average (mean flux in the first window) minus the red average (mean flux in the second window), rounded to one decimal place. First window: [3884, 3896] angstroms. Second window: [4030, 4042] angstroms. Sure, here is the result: -1.1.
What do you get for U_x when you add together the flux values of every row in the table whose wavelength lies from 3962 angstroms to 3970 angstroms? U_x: 5.6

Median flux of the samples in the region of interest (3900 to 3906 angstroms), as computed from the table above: 2.9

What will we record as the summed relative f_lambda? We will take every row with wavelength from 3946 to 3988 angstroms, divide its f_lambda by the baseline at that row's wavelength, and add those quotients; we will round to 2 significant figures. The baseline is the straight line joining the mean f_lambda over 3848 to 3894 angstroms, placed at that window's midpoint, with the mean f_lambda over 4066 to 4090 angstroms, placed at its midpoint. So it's 17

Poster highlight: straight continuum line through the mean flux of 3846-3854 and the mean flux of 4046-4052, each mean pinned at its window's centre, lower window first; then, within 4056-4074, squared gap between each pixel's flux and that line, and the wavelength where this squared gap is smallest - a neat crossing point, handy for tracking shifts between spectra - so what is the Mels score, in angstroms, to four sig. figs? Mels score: 4061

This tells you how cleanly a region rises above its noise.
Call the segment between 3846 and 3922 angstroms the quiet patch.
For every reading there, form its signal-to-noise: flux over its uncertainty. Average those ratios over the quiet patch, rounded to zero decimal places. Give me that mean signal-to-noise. 88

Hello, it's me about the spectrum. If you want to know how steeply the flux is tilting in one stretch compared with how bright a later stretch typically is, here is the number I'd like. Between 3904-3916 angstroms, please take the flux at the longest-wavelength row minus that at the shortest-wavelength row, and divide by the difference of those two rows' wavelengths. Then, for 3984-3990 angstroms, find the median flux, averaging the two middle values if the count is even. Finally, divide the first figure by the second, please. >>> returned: 0.016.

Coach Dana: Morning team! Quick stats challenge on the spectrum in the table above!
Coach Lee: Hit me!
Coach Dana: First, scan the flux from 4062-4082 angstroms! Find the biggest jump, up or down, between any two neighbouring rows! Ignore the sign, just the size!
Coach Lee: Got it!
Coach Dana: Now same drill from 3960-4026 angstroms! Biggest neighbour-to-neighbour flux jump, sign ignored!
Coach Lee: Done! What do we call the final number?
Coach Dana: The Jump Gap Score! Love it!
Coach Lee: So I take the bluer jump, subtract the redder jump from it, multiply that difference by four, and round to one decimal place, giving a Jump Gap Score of 1.8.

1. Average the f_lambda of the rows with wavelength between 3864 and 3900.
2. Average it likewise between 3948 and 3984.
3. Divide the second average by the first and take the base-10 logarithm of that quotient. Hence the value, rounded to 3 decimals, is -0.057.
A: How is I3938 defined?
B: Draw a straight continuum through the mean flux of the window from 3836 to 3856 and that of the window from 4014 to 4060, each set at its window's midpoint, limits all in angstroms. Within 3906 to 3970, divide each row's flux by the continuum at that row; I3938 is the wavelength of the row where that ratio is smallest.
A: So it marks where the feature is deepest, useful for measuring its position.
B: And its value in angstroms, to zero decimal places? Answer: 3933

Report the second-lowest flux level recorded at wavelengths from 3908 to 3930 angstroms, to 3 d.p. 2.410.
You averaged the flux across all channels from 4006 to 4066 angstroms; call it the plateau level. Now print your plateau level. 3.7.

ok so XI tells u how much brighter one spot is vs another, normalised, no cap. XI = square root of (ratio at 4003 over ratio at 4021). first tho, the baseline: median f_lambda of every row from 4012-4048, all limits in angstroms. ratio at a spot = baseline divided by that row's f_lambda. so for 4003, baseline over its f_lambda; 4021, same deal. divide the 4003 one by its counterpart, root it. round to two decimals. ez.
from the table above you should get 0.98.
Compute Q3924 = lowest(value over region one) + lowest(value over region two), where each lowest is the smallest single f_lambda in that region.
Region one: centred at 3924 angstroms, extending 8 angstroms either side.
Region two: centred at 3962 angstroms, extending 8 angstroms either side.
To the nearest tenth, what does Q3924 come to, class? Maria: 1.7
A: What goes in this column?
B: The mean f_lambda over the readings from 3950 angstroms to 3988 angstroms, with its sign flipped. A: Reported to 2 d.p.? -2.61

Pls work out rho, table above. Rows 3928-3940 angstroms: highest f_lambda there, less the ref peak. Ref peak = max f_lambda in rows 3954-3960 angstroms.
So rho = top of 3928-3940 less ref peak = -1.2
